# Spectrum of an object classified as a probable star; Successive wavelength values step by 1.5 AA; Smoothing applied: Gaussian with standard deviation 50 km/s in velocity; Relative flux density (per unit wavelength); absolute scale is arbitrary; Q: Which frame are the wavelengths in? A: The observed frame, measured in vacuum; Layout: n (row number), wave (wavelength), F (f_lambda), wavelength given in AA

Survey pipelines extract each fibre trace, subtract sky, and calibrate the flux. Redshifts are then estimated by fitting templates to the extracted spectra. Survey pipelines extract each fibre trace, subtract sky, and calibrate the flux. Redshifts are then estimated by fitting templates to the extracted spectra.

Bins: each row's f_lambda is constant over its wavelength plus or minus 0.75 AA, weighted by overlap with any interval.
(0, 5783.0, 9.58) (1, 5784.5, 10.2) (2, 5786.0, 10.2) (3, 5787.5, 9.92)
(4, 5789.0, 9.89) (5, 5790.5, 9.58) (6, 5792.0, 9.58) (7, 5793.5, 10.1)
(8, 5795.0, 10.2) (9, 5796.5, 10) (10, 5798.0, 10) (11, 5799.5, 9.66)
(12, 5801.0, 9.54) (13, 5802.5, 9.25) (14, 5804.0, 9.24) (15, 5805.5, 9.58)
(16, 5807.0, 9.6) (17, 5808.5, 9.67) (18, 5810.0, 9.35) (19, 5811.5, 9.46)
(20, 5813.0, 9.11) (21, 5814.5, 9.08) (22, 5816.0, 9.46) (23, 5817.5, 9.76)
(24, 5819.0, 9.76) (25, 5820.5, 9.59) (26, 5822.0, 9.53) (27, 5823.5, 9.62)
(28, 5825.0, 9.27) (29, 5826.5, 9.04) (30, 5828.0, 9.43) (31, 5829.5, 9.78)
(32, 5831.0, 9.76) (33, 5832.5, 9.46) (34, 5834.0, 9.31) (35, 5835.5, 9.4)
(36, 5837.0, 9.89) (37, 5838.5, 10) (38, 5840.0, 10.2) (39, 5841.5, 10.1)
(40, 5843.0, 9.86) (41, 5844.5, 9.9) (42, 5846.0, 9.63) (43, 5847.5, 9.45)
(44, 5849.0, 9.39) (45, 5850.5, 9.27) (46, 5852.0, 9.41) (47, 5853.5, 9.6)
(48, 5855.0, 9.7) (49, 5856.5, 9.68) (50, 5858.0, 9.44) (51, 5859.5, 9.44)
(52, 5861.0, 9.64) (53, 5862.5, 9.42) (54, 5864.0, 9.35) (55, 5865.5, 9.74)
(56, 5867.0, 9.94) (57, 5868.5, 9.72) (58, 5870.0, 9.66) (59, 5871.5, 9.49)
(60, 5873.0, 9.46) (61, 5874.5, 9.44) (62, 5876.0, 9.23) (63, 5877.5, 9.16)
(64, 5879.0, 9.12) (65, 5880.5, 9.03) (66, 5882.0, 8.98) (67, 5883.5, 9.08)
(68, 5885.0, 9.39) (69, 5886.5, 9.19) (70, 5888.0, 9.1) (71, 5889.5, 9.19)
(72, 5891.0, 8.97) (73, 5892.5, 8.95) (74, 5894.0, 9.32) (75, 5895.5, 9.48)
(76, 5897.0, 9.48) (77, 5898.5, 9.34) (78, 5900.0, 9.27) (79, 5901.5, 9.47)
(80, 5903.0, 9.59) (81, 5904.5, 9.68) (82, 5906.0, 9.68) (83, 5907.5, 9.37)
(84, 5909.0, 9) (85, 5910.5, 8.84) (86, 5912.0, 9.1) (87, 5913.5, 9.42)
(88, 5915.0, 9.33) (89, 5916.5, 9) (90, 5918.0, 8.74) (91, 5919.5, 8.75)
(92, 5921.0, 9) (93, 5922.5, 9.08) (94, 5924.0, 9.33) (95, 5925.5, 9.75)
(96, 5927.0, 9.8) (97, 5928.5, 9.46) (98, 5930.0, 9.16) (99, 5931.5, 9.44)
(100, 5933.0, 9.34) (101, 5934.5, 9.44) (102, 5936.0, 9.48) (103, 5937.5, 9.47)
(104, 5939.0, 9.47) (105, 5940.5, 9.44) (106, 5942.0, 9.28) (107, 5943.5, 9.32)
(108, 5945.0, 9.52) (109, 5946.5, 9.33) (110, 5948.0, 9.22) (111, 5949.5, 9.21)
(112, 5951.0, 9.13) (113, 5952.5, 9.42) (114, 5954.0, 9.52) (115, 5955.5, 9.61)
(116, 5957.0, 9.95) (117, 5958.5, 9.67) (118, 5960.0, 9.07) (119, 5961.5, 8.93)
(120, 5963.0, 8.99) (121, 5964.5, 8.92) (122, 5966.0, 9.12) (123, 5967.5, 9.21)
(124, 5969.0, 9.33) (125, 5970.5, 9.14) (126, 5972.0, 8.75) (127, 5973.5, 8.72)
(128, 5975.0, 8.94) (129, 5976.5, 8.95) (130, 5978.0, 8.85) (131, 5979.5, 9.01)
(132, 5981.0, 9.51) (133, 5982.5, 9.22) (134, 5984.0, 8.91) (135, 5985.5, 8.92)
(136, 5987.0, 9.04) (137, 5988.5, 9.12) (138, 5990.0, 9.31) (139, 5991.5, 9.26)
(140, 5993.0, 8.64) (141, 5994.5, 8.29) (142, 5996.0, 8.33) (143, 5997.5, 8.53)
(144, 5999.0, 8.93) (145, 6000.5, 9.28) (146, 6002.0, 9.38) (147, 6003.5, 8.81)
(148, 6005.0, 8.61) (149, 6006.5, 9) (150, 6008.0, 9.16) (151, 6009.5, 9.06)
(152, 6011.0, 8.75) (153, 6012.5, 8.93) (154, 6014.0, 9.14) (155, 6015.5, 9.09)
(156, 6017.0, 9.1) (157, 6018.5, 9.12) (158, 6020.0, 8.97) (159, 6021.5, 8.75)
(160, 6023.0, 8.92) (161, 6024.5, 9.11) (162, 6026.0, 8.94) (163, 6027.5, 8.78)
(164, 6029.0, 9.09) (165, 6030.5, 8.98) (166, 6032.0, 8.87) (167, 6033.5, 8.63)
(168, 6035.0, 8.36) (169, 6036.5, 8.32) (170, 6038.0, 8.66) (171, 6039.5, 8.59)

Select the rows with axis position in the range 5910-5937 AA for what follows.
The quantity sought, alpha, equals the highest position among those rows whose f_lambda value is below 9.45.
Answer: 5934.5 AA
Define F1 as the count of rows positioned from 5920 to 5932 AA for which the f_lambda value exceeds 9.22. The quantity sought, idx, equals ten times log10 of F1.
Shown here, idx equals 7.0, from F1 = 5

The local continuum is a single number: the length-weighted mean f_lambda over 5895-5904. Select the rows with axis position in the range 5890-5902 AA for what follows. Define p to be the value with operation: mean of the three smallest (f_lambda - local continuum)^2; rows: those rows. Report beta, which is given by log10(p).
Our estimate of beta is -3.0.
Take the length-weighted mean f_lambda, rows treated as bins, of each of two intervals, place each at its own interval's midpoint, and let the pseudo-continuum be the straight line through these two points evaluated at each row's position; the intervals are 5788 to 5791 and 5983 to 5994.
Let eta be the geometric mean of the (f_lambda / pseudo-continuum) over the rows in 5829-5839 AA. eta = 1.01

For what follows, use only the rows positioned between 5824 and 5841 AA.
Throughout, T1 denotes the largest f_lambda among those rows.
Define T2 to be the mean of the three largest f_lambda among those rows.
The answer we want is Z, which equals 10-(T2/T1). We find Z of 9.02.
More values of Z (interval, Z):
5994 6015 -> 9.01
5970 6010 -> 9.01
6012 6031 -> 9.00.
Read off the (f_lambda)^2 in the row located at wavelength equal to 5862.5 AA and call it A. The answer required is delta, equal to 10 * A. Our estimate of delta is 887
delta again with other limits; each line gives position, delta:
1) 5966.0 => 832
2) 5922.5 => 824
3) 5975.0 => 799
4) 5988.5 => 832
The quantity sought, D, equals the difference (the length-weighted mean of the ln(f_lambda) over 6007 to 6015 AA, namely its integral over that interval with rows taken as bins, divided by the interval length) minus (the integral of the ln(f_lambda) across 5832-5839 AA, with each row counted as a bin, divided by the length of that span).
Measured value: -0.063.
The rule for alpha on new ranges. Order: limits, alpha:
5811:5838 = 5835.5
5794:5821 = 5814.5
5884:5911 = 5910.5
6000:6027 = 6026.0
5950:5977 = 5976.5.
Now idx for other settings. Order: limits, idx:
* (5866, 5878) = 8.5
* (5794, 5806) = 9.0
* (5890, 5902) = 7.8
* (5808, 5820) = 7.8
